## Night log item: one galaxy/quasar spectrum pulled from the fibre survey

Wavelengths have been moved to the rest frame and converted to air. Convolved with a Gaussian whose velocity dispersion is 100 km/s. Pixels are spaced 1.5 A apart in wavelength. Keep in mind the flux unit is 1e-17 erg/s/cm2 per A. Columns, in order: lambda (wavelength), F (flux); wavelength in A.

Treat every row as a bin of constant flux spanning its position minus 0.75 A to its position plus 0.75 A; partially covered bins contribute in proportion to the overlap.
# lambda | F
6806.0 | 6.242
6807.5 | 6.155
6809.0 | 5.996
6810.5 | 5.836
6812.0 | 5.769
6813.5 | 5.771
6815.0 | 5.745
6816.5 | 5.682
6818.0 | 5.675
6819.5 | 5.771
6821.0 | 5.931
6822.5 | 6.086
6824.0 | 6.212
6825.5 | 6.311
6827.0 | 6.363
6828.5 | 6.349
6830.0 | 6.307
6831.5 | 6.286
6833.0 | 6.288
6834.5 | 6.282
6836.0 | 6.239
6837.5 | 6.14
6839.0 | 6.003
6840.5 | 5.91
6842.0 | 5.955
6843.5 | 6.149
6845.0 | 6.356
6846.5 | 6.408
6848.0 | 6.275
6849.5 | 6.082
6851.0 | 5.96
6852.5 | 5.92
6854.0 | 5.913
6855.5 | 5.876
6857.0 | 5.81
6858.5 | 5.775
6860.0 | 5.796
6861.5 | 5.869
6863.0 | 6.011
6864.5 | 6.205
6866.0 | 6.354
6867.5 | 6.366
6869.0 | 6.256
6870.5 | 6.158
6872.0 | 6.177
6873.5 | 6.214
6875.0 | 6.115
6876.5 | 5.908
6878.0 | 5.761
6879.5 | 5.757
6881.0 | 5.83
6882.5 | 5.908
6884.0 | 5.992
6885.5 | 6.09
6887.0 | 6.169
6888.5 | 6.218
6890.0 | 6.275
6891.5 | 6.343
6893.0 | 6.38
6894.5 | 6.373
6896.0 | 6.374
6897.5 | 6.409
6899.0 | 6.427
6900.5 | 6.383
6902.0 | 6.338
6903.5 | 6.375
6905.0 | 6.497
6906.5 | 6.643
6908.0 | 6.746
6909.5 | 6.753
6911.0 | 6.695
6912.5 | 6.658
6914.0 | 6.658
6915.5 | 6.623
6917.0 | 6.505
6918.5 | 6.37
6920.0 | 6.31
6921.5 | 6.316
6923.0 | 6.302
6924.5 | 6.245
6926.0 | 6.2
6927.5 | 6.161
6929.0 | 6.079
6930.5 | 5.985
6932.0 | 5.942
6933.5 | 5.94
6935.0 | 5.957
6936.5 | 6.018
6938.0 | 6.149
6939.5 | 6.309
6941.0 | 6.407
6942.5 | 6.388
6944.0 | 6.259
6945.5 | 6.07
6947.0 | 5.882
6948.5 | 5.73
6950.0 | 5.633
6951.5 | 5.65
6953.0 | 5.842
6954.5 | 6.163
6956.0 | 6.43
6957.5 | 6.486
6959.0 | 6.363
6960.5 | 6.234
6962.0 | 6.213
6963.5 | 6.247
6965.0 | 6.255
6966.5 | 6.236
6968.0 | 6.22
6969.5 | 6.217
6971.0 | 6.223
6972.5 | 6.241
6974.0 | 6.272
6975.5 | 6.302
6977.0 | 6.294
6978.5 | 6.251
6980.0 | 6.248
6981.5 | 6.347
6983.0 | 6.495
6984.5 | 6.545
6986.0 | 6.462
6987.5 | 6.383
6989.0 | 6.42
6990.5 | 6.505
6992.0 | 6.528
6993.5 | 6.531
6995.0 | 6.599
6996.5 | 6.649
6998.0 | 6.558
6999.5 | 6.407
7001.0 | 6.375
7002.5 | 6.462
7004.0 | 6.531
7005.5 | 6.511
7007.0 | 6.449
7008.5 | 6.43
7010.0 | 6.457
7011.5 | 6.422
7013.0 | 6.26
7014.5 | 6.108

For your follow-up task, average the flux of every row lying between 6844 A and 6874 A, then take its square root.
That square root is 2.47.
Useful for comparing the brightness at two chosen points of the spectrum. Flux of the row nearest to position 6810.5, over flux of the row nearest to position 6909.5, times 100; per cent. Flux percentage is 86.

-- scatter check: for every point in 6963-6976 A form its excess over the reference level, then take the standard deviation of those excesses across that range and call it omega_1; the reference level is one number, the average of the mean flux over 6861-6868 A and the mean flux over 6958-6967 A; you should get 0.03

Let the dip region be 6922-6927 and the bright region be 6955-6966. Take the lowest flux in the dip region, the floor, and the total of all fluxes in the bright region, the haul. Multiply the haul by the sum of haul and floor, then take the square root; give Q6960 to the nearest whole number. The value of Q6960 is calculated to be 47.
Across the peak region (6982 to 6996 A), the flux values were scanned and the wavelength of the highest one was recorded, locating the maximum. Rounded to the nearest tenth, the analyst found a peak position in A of 6995.0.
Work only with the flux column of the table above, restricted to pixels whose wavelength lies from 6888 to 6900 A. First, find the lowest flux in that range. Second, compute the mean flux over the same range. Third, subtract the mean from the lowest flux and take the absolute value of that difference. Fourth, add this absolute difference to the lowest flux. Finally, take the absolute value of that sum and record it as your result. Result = 6.35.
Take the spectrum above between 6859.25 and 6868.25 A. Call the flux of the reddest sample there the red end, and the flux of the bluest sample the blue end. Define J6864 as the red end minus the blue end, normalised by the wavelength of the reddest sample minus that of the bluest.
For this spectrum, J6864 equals 0.08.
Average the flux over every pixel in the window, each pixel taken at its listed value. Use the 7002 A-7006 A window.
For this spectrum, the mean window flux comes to 6.5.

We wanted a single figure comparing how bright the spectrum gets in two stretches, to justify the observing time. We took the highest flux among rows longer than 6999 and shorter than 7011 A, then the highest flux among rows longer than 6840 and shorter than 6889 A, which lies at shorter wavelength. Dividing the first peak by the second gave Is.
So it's 1.02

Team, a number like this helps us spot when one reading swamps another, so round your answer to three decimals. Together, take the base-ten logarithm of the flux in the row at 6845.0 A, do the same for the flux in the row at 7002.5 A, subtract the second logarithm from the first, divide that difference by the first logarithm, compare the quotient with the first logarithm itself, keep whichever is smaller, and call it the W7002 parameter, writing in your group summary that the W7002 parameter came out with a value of -0.009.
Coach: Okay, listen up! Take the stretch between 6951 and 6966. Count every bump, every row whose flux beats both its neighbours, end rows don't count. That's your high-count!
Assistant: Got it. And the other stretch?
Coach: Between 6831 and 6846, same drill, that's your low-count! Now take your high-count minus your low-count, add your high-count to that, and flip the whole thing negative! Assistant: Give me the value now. -1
